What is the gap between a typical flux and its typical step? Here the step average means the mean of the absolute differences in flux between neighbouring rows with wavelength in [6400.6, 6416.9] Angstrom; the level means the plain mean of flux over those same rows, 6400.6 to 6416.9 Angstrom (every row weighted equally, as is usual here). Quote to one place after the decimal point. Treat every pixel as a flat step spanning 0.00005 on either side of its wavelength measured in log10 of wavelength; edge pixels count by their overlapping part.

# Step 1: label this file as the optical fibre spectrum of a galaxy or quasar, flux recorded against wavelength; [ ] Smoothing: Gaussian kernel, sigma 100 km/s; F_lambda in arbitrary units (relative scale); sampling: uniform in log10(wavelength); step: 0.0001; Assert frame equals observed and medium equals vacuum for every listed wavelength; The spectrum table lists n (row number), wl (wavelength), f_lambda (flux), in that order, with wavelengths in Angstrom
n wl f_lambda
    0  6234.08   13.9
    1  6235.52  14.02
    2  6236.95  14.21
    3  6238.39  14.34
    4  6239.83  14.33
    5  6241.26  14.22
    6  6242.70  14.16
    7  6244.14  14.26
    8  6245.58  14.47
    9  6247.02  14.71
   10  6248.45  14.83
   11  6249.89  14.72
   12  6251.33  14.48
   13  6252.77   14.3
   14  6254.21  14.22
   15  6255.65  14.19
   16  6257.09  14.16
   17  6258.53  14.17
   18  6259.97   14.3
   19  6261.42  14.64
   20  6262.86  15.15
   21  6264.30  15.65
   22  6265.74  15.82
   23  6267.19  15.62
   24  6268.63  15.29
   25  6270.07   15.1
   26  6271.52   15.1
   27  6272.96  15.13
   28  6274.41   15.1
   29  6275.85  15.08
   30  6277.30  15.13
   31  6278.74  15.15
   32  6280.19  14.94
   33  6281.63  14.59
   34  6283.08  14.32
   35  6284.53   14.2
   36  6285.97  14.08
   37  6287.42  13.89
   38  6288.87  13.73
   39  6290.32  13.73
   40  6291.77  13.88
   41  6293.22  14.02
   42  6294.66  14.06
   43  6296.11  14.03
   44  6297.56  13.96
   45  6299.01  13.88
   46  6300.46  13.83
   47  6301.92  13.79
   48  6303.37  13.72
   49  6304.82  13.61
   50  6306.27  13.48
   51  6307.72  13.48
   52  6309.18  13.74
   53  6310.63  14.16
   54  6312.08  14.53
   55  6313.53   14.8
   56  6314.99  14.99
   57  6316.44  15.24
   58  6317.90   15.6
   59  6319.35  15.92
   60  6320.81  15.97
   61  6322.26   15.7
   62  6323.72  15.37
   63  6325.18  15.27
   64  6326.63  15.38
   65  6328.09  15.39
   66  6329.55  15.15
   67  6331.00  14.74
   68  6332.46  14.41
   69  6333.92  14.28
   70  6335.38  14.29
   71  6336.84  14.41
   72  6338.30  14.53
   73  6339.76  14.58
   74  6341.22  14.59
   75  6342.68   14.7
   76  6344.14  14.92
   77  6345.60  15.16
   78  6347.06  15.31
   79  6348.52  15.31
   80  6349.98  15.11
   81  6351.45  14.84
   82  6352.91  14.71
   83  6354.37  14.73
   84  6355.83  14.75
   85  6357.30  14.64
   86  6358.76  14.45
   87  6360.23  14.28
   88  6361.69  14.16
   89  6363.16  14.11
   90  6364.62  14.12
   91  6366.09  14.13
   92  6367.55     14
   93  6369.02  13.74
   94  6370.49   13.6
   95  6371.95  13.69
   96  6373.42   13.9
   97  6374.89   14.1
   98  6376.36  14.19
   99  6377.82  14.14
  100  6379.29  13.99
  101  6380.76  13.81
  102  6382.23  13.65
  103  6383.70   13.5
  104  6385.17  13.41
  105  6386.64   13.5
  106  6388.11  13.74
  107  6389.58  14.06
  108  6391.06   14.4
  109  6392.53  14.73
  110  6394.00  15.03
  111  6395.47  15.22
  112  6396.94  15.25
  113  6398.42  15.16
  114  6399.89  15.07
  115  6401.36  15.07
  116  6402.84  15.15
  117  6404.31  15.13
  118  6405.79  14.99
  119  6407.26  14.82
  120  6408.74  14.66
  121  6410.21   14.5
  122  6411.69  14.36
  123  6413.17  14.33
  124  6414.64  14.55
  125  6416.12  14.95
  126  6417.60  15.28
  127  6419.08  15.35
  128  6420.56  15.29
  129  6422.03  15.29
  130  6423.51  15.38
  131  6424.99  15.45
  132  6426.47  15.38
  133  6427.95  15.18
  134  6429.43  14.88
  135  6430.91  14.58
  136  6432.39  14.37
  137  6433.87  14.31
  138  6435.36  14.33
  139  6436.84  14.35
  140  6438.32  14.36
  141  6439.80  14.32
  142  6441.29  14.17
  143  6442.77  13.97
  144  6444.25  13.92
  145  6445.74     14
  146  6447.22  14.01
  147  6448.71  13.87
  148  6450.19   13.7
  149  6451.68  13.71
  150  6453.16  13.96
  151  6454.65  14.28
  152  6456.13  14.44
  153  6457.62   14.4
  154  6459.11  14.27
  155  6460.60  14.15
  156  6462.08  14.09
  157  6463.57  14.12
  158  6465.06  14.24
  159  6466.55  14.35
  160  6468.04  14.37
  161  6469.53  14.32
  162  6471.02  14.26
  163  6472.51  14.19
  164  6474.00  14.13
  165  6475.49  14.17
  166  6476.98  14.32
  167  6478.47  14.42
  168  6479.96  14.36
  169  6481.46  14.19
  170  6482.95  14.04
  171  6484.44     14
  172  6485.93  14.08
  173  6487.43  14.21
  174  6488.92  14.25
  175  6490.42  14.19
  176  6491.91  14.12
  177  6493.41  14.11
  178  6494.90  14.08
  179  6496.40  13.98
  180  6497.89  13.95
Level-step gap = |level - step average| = 14.6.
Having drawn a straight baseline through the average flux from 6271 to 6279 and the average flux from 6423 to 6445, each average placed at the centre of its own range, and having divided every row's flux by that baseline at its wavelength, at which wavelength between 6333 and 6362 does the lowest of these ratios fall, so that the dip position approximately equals 6361.69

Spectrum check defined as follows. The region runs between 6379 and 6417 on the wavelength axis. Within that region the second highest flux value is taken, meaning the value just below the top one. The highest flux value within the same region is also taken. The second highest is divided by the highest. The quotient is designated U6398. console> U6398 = 0.998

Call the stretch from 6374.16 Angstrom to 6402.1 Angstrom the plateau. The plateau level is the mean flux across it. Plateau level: 14.3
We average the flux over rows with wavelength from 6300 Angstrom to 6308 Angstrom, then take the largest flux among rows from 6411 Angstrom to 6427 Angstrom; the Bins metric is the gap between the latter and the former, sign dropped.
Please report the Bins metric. 1.8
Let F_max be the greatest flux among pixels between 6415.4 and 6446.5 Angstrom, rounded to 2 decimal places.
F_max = 15.45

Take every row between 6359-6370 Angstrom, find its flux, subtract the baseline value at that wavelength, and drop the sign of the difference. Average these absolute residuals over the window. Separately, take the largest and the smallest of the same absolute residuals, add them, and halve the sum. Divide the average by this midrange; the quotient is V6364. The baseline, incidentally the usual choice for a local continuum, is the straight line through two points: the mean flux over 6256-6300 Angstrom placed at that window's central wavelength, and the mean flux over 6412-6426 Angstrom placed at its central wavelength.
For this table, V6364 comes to 0.92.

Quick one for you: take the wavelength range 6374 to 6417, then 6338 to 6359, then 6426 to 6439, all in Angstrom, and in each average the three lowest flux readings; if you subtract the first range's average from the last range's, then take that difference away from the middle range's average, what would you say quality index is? 13.7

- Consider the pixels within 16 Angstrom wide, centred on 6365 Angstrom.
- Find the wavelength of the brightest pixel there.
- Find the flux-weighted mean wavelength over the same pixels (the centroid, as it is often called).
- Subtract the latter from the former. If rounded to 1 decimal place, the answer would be -7.2 Angstrom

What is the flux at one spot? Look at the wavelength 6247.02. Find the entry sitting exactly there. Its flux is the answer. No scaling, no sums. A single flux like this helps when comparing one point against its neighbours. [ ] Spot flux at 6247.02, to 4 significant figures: 14.71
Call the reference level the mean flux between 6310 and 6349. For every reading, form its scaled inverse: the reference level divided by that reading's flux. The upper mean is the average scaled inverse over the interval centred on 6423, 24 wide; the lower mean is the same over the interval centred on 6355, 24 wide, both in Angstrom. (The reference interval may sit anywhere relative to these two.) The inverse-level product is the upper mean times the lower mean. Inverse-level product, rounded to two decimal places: 1.03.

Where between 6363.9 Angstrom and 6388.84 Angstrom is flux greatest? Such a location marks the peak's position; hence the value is 6376.36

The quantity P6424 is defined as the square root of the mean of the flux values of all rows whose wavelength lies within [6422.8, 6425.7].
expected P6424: 3.93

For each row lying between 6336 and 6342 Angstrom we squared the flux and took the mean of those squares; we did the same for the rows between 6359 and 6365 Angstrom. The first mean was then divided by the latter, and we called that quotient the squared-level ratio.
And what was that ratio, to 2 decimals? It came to 1.05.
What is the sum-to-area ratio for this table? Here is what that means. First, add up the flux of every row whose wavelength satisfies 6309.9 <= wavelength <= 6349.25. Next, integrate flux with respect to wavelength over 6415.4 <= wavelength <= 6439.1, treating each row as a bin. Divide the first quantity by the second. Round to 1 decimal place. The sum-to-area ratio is 1.1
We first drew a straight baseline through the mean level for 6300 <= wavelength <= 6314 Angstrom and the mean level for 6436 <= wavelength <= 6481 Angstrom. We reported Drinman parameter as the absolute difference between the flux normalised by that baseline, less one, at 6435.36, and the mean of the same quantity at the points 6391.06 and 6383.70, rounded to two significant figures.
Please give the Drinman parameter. 0.021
